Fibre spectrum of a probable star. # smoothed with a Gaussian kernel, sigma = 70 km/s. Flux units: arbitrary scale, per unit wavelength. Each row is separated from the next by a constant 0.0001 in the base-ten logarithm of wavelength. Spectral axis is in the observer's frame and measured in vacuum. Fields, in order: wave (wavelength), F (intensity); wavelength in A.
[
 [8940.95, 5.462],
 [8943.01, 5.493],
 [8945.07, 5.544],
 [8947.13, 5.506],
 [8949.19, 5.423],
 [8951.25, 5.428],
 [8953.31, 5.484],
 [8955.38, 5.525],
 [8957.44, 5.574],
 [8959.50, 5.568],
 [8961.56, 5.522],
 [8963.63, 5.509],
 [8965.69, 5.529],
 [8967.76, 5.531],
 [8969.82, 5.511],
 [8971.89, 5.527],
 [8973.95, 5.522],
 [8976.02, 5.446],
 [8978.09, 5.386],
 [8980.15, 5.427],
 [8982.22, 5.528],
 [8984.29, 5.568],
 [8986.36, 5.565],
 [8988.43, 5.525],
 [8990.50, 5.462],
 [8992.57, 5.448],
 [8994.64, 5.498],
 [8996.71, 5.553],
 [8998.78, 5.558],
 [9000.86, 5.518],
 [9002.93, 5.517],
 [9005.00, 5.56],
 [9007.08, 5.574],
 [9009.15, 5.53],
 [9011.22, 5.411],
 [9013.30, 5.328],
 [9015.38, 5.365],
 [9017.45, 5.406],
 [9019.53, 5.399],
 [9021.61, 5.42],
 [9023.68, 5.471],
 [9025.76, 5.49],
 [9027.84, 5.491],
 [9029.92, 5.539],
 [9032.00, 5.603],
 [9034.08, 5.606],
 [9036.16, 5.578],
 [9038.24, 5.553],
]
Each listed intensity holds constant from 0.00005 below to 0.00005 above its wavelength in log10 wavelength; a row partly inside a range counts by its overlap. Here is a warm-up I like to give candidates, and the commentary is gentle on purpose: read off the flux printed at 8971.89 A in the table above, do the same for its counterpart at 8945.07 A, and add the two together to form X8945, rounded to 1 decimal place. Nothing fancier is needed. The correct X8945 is 11.1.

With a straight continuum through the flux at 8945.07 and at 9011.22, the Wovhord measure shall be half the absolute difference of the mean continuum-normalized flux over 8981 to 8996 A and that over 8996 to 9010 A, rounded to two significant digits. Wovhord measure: 0.0056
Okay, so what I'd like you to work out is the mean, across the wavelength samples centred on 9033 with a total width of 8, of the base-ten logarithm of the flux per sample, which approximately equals 0.747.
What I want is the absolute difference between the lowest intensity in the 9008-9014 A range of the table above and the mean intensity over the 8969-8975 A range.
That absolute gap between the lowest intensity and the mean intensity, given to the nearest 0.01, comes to 0.19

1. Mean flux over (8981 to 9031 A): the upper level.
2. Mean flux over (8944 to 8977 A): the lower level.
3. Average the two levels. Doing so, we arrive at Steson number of 5.50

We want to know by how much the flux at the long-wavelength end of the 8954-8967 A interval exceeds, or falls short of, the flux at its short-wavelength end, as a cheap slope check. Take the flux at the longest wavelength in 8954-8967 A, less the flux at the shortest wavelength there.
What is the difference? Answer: 0.00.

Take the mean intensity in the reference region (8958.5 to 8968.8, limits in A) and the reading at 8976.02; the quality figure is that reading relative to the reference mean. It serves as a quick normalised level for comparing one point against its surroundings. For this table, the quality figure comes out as 0.98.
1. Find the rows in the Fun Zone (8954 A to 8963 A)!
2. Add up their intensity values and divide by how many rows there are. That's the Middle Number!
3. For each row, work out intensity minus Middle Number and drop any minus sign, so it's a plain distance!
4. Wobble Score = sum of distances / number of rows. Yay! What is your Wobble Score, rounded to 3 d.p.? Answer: 0.024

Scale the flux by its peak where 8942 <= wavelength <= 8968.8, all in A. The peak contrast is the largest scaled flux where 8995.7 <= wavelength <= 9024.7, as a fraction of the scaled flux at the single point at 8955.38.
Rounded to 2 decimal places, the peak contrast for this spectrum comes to 1.01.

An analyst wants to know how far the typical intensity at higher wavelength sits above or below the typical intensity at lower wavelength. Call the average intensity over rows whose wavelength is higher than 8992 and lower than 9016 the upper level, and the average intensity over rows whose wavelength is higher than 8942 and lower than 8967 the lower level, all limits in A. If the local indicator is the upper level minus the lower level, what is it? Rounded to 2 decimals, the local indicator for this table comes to -0.02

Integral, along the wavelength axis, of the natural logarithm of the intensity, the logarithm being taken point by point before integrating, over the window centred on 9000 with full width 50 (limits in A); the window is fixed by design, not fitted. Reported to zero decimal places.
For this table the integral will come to 85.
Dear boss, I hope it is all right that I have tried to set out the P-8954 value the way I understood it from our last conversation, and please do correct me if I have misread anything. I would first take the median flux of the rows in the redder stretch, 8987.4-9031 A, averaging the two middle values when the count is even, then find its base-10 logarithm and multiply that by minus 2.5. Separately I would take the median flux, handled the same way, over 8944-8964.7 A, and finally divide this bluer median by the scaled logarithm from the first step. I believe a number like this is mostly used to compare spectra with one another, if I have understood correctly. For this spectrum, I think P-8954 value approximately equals -2.98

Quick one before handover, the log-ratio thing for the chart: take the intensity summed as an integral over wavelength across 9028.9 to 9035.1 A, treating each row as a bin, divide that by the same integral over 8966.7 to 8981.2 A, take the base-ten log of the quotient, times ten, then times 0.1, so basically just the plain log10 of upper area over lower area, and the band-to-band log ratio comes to -0.4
